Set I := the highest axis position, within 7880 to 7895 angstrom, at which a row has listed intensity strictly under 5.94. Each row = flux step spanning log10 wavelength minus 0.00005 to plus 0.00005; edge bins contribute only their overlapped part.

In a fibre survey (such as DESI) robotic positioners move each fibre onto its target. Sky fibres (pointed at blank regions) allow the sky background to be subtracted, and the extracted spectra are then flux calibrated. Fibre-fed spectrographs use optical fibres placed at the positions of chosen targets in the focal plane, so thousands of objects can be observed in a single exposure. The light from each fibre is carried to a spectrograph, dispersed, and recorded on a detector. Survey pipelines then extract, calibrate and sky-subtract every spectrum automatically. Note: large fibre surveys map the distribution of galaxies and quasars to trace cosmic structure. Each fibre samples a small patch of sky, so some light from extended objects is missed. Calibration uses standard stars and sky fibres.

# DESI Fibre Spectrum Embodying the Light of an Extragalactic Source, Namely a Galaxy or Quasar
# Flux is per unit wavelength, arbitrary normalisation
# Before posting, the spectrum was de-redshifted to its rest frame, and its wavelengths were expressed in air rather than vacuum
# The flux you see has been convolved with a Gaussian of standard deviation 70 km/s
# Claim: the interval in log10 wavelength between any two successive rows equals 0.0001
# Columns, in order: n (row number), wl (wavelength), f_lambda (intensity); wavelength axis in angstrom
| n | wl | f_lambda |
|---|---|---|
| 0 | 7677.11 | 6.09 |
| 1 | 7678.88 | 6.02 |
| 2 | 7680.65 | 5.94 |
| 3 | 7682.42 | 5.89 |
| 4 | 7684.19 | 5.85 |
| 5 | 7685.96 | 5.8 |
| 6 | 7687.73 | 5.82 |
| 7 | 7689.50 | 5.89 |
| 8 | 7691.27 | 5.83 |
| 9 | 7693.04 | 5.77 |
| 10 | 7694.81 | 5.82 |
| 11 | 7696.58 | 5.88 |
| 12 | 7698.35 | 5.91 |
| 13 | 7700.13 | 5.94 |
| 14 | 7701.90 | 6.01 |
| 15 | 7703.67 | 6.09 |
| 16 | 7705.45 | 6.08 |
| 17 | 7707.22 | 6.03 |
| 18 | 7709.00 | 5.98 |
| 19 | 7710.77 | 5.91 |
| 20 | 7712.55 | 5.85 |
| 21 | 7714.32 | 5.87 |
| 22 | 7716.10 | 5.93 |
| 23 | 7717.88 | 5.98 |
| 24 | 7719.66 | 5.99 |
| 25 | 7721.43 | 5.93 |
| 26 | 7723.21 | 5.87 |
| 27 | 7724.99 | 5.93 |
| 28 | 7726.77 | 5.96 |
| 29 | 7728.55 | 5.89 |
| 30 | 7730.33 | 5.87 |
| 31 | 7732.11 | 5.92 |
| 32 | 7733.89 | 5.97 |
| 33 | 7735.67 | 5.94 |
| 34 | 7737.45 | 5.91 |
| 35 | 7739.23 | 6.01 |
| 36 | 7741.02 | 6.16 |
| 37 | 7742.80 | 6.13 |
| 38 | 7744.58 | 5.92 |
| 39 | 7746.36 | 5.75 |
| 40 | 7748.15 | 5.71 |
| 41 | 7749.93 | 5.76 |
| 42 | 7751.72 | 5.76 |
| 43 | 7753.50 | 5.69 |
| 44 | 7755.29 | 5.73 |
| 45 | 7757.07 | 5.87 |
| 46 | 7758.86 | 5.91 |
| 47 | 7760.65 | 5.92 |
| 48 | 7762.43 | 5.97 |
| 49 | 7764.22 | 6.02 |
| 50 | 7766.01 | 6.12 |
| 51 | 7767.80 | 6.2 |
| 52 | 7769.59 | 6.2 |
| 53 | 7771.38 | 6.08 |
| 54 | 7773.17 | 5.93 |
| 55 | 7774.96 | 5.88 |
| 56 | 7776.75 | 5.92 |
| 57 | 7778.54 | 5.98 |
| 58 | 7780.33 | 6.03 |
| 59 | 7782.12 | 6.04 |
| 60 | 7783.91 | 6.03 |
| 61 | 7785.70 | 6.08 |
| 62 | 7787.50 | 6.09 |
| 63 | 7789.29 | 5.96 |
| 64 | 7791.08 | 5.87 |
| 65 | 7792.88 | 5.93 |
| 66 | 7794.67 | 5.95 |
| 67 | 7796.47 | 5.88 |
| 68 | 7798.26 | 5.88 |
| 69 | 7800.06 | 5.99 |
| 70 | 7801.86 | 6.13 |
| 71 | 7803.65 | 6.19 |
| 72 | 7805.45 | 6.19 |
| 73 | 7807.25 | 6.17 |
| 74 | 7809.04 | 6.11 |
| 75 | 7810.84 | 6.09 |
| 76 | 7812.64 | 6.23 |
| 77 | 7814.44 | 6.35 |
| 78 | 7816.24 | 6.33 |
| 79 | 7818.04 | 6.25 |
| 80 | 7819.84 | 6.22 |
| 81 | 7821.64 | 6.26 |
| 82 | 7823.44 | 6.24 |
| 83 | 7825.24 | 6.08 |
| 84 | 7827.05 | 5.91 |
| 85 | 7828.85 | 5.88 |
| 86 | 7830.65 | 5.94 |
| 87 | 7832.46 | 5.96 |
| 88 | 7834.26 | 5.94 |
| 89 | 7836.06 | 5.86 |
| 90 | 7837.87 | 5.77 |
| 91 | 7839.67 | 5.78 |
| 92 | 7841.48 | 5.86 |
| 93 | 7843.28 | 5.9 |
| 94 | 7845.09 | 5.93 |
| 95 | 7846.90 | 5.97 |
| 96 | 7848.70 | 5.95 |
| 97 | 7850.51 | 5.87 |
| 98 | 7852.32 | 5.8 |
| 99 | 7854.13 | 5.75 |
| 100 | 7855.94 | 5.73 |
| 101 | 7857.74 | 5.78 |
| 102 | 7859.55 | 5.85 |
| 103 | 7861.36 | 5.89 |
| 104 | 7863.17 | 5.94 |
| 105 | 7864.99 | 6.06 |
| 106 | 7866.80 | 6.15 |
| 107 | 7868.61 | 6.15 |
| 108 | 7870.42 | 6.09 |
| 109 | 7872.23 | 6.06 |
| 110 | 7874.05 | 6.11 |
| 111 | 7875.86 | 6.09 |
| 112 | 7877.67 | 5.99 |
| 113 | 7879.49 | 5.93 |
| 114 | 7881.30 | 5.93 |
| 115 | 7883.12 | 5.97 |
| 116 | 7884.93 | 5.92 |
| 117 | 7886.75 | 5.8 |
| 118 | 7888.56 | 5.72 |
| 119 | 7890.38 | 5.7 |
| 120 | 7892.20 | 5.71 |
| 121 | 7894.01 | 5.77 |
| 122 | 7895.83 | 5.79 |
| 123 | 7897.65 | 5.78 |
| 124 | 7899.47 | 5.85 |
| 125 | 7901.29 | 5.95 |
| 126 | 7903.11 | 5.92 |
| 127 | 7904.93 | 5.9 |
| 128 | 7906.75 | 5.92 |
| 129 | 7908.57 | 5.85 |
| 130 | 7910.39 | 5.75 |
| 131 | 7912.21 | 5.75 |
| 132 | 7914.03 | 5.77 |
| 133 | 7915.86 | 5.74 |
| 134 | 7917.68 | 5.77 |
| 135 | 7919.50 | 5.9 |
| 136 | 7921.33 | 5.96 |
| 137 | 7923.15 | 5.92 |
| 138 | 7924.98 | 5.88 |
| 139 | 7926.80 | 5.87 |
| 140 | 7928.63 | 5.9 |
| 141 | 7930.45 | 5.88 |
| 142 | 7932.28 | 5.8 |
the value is 7894.01 angstrom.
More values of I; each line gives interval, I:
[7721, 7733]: 7732.11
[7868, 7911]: 7910.39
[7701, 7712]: 7710.77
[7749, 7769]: 7760.65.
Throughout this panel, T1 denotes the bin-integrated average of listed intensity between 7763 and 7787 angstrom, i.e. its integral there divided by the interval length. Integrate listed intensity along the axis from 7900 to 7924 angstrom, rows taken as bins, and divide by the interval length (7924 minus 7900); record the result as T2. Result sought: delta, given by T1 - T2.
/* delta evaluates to 0.18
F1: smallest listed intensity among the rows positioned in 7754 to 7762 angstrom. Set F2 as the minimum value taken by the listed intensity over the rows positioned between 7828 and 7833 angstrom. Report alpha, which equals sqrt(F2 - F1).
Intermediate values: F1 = 5.73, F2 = 5.88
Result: 0.39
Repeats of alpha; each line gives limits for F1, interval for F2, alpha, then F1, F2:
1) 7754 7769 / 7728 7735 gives 0.37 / 5.73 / 5.87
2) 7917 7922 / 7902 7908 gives 0.36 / 5.77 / 5.9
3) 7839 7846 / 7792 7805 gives 0.32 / 5.78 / 5.88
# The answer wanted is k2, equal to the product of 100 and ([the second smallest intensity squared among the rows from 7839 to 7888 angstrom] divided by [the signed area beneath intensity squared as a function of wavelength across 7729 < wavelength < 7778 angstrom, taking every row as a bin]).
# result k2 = 1.91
